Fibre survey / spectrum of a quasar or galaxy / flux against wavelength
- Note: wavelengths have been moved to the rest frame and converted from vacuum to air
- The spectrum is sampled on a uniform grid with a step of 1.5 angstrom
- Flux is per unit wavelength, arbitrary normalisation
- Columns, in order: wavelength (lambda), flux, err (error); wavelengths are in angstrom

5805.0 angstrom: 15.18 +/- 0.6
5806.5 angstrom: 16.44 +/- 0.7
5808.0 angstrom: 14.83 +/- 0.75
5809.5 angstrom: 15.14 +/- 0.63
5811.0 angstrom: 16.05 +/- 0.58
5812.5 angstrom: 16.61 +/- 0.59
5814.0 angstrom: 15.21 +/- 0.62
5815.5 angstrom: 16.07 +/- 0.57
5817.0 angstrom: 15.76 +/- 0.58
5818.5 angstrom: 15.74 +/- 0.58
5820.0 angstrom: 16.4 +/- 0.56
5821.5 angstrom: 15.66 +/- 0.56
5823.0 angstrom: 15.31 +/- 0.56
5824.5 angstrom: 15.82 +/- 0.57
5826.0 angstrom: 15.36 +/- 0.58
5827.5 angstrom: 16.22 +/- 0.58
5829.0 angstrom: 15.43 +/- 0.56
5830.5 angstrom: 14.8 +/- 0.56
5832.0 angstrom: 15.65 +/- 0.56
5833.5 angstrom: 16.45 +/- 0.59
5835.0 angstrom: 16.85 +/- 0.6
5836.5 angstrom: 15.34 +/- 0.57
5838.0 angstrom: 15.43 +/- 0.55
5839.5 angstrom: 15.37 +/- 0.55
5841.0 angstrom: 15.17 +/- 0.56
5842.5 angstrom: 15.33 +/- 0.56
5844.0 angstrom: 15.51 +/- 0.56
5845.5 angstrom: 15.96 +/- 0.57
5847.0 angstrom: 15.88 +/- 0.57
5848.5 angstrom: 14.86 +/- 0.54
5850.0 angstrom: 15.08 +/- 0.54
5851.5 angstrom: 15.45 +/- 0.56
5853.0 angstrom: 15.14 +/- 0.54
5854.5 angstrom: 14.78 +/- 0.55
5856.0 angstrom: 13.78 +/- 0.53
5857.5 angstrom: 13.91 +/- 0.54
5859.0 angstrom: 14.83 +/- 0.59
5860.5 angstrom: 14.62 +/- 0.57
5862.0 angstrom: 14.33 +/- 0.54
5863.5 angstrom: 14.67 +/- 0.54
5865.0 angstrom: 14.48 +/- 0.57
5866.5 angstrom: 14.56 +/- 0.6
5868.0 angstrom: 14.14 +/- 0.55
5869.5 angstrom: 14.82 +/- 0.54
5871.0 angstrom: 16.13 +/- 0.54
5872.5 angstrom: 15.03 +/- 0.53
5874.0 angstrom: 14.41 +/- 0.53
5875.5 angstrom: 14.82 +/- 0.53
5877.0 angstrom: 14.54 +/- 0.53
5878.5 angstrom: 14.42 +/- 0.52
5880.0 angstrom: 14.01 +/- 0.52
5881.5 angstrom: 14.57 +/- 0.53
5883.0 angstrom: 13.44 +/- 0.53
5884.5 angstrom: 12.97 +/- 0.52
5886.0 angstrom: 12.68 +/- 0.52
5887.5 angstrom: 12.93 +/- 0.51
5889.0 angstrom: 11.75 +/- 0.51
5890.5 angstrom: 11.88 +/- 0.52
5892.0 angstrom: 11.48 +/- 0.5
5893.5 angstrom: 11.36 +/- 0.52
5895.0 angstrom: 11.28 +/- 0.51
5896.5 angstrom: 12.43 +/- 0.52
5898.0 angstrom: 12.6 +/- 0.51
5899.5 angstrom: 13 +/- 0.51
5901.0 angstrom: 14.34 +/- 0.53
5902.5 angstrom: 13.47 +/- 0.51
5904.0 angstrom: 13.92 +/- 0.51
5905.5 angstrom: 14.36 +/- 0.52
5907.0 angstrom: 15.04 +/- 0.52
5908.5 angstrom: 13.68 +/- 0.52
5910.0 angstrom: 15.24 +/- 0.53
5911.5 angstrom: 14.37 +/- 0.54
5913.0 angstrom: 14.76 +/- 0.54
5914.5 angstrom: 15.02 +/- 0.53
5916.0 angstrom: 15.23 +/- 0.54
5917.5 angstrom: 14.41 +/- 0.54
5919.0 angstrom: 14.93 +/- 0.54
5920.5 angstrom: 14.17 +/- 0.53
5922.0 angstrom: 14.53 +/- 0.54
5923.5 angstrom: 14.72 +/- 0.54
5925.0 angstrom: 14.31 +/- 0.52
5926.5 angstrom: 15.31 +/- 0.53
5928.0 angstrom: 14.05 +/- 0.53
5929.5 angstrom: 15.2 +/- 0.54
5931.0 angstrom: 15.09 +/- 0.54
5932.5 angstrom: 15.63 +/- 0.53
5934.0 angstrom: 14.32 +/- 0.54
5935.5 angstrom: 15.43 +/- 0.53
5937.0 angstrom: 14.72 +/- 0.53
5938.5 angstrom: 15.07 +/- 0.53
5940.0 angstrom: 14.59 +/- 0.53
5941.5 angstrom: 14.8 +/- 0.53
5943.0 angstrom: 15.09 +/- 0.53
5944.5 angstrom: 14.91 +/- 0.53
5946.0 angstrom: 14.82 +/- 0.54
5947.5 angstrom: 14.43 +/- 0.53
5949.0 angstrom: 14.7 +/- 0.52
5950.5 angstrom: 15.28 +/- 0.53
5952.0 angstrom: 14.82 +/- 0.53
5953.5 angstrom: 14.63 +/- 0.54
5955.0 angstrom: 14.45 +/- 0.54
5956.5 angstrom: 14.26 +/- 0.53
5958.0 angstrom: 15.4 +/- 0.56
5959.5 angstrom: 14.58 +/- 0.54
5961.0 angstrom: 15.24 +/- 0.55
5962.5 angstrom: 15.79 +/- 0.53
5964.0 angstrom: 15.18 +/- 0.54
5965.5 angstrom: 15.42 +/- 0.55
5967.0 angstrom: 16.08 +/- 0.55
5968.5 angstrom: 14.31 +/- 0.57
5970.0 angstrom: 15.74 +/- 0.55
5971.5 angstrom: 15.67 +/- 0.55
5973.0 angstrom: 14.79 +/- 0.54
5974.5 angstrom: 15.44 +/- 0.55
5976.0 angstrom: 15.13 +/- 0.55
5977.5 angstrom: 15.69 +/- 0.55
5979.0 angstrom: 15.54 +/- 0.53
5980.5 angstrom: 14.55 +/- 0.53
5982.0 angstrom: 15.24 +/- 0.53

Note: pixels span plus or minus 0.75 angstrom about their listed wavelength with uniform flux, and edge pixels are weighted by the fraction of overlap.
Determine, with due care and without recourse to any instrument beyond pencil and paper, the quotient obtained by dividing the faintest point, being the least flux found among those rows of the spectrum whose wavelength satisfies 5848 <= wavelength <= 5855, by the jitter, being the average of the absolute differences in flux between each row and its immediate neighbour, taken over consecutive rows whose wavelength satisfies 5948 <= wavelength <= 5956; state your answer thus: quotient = 42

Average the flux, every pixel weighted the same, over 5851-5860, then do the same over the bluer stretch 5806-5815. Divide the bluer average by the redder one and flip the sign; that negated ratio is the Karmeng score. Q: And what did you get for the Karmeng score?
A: -1.07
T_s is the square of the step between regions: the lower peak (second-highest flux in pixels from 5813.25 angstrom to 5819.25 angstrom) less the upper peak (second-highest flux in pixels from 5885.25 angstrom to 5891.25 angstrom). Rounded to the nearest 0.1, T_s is 9.5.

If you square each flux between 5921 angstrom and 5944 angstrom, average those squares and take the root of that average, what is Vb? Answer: 14.86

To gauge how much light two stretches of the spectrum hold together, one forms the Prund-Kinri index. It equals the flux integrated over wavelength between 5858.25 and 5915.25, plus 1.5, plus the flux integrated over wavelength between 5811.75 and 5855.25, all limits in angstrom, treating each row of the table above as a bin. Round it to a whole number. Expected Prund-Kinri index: 1470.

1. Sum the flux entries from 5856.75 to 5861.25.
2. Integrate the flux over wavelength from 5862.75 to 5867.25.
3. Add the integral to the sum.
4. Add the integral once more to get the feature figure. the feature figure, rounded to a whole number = 174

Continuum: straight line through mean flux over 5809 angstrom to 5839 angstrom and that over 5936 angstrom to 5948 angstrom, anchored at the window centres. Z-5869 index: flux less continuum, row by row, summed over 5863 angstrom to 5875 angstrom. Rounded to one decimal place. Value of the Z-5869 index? -5.0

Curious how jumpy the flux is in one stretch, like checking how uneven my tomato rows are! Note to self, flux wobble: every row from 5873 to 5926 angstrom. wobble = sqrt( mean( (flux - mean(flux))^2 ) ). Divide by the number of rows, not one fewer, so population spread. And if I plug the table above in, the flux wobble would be 1.2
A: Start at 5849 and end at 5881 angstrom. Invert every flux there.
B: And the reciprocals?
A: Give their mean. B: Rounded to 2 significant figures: 0.068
